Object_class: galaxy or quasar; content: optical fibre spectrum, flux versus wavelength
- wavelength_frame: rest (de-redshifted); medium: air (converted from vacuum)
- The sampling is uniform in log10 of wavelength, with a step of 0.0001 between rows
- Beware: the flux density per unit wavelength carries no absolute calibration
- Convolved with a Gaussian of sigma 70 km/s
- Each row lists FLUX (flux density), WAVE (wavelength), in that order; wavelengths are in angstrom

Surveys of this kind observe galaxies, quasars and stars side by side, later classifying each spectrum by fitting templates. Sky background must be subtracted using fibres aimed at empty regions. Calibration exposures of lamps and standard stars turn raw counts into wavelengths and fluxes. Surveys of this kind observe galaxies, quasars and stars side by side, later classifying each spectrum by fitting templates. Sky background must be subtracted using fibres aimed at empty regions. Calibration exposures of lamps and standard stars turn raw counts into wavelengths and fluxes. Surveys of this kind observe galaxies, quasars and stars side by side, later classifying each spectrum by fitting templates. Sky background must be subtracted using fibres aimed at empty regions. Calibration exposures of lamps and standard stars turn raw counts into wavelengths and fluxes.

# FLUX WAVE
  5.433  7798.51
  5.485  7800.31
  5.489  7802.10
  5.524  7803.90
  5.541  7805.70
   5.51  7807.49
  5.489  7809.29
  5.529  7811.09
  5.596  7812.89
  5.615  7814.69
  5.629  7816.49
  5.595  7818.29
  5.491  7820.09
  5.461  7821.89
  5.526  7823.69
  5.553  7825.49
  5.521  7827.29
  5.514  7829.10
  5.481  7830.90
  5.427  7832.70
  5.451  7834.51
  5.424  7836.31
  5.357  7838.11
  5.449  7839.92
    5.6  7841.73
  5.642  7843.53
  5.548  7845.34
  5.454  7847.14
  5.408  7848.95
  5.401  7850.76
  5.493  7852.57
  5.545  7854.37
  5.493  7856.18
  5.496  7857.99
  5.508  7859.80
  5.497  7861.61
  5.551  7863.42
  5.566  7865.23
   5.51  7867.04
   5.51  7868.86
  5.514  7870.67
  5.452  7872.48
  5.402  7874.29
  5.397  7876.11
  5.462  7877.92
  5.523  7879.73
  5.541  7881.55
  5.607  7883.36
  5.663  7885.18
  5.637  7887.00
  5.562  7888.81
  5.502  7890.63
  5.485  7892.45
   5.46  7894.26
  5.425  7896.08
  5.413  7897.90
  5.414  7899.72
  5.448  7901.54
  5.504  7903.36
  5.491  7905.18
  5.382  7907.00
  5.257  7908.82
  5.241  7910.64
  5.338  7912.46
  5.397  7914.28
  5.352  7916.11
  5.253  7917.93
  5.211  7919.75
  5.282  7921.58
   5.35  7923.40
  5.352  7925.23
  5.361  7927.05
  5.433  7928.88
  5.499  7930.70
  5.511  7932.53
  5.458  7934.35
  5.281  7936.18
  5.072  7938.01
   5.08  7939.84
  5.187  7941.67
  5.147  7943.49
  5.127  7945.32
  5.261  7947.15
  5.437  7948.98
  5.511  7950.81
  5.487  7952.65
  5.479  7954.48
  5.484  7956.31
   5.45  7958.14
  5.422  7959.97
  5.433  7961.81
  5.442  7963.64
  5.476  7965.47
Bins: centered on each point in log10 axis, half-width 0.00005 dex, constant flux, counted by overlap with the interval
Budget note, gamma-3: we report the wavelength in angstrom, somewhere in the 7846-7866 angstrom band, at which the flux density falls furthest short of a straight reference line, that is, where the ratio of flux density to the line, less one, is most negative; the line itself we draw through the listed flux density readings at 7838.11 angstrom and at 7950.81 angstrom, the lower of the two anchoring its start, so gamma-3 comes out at 7850.76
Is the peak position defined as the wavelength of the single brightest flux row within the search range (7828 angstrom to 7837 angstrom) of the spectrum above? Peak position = 7829.10 angstrom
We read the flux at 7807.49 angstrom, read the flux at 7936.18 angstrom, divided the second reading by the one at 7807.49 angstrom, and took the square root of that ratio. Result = 0.979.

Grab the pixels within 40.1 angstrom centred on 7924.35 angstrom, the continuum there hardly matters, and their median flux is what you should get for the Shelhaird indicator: 5.34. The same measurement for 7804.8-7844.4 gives 5.52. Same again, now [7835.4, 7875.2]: 5.50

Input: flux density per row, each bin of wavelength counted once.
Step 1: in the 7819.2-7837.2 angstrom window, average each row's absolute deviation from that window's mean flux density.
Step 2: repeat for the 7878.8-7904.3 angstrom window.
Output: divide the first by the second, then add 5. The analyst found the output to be 5.56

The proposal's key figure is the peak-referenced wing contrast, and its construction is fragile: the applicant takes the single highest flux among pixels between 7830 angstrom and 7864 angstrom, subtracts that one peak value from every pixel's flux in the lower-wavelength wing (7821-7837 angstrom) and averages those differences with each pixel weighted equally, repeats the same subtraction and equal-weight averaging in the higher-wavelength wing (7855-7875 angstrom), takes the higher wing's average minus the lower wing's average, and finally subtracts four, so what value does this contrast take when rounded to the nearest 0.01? -3.98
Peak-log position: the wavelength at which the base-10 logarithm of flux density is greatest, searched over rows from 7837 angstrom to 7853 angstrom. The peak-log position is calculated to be 7843.53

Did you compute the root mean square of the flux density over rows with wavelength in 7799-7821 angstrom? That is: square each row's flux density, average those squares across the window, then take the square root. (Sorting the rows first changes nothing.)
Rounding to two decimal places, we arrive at 5.54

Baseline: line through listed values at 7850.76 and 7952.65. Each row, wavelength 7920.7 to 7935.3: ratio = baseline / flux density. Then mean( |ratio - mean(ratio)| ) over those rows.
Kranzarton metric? 0.0124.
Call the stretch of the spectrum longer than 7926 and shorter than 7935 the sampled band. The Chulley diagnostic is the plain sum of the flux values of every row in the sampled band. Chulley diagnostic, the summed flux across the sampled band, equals 27.3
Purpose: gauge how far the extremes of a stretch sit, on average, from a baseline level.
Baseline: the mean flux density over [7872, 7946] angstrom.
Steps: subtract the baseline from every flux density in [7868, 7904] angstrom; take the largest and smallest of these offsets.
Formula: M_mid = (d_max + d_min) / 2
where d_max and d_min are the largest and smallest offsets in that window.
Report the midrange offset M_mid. 0.14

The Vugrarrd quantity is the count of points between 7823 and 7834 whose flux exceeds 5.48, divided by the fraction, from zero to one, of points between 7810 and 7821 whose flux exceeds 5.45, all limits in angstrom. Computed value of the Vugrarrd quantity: 5.0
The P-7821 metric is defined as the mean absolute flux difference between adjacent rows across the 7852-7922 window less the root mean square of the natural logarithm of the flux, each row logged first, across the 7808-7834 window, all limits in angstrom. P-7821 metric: -1.67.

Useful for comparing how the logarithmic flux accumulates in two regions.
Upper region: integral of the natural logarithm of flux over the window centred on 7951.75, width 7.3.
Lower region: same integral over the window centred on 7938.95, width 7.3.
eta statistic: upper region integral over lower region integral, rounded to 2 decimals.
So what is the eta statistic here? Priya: 1.04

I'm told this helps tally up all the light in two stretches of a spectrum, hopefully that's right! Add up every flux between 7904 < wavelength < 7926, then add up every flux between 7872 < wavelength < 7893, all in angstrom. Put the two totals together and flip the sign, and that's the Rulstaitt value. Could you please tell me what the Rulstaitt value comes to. -130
